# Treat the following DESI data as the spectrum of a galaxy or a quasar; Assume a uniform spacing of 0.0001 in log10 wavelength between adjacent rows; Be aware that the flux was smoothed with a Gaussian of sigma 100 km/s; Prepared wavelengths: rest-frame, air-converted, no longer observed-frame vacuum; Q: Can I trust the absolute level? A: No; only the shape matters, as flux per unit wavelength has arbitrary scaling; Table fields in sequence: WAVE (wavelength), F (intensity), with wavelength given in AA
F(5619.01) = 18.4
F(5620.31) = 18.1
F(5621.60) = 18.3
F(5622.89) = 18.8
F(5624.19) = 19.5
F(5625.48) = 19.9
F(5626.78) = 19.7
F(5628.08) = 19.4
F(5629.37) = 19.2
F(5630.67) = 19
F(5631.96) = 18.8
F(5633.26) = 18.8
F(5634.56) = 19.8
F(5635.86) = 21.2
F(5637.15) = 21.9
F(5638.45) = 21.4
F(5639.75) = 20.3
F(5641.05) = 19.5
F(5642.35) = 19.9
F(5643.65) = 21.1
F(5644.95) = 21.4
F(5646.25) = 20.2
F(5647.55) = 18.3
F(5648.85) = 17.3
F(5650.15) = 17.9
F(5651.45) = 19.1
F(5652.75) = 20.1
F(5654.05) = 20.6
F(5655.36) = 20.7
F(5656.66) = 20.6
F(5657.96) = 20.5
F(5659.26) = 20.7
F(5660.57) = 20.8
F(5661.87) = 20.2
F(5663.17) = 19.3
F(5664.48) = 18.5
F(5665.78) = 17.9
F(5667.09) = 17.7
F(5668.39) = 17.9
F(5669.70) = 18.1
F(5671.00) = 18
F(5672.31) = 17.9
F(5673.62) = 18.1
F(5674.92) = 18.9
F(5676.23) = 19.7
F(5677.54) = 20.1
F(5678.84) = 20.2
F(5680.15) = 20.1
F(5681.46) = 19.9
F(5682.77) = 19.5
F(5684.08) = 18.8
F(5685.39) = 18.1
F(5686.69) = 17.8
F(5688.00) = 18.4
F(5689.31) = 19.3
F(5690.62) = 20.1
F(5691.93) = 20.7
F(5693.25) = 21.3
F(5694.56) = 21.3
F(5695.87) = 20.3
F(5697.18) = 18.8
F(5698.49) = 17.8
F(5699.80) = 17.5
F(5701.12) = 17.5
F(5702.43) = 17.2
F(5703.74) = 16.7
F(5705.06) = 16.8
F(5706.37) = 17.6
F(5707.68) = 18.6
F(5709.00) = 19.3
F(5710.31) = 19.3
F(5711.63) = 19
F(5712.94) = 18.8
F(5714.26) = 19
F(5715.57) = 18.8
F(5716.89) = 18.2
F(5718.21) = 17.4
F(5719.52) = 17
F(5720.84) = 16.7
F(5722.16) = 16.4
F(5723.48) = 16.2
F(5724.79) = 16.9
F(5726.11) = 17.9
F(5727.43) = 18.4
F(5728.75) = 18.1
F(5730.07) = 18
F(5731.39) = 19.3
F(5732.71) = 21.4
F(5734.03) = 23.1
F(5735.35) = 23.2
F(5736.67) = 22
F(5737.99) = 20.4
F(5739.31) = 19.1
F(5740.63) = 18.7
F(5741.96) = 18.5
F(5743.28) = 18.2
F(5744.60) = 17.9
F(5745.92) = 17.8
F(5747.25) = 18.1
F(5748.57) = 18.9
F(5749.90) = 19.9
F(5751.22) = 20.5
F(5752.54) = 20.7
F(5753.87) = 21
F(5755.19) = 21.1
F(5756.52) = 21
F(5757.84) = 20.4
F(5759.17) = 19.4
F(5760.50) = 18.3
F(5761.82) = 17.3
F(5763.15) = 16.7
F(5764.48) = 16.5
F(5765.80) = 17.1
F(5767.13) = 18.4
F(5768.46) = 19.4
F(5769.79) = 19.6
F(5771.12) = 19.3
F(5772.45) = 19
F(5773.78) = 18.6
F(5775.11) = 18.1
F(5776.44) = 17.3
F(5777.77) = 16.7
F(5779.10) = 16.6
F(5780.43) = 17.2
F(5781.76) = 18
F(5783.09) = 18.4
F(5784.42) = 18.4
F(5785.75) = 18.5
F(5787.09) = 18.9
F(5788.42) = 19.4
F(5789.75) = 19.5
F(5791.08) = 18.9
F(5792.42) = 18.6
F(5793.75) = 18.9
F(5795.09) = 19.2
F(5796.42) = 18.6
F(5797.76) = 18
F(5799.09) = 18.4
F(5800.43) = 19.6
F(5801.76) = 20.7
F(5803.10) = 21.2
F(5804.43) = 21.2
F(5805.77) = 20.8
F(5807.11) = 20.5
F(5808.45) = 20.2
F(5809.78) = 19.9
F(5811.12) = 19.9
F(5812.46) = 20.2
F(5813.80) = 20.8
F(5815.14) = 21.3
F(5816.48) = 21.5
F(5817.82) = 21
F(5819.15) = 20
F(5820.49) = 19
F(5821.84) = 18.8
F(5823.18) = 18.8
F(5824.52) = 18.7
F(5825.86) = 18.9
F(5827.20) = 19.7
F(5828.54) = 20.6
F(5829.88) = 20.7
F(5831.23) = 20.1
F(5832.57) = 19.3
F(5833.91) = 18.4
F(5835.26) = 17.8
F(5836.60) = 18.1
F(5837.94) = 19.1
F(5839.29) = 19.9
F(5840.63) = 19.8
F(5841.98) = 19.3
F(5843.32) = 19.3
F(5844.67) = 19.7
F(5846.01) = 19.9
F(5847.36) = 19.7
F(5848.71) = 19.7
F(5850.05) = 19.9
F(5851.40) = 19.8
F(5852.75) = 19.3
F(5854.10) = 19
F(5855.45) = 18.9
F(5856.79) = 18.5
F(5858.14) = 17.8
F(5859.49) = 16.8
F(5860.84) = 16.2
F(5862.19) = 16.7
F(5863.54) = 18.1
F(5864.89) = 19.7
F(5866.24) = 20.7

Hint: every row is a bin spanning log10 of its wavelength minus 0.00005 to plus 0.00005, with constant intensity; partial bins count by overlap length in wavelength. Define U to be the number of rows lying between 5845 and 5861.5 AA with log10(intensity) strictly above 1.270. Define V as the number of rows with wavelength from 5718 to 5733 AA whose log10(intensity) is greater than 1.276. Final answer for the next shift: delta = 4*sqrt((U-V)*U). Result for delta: 28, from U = 8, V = 2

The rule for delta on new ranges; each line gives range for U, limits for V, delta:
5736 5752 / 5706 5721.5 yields 18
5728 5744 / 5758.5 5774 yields 20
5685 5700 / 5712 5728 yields 26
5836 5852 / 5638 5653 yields 19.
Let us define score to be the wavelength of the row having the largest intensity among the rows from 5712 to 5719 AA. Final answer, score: 5714.26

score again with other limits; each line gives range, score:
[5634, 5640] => 5637.15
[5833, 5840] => 5839.29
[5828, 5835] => 5829.88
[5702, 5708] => 5707.68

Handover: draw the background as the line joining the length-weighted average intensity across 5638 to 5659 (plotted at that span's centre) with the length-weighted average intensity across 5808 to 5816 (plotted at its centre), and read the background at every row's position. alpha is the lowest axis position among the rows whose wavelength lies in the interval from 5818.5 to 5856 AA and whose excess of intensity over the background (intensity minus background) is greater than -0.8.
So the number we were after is 5819.15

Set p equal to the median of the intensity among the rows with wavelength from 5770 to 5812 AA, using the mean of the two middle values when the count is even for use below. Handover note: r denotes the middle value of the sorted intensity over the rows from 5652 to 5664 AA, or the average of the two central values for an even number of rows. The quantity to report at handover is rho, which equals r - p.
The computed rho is 1.7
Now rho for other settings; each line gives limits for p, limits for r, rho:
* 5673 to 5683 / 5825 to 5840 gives -0.5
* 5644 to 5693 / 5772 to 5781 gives -2.0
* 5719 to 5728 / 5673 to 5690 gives 2.4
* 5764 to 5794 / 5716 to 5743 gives -0.2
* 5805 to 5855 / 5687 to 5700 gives -0.1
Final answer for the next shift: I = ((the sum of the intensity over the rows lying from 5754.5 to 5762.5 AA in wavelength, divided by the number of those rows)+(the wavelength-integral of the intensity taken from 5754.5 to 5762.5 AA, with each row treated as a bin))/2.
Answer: 88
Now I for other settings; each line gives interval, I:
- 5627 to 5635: 86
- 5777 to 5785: 79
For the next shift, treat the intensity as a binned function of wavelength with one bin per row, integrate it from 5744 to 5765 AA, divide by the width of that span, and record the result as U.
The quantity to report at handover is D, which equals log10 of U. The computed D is 1.28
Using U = 19.11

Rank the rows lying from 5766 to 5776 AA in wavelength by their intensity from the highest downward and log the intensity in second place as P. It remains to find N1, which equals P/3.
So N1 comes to 6.5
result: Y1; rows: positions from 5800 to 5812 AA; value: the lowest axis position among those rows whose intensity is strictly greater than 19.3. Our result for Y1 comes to 5800.43 AA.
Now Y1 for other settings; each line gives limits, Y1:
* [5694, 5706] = 5694.56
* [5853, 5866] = 5864.89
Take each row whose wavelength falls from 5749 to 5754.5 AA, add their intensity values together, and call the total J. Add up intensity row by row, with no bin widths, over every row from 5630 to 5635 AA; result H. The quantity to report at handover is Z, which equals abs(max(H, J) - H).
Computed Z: 5.7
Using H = 76.4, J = 82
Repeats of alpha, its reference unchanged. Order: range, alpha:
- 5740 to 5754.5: 5749.90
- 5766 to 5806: 5769.79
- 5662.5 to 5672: 5663.17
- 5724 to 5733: 5732.71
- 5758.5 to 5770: 5769.79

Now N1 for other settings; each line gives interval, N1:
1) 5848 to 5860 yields 6.6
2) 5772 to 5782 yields 6.2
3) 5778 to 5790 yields 6.5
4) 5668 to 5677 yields 6.3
